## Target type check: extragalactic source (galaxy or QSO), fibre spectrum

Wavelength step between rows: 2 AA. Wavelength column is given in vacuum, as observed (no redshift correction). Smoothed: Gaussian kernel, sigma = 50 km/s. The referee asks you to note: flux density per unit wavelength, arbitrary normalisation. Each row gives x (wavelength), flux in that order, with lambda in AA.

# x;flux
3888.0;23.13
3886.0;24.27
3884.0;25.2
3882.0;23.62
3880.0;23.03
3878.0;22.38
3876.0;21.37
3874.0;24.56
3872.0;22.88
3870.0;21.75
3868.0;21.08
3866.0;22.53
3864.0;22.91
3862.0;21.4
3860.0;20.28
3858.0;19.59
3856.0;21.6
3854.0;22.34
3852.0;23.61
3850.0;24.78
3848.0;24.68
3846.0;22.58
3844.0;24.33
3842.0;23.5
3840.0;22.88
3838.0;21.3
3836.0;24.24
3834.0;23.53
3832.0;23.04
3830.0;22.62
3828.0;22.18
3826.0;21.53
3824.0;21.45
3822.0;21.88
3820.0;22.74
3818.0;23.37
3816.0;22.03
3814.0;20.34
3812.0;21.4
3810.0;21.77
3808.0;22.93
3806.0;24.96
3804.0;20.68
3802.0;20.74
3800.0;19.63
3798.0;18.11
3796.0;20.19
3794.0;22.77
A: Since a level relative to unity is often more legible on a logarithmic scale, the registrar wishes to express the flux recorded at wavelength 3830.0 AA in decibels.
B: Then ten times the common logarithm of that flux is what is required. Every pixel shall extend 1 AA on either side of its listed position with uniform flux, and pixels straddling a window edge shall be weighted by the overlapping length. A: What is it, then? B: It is 13.5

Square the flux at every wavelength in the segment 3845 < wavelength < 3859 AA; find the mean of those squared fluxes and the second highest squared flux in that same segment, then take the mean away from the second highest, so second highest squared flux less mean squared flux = 89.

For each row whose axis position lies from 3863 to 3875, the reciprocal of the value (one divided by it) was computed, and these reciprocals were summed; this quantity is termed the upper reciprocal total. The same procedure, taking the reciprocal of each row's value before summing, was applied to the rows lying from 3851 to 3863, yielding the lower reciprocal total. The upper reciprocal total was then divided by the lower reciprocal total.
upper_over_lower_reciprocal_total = 0.948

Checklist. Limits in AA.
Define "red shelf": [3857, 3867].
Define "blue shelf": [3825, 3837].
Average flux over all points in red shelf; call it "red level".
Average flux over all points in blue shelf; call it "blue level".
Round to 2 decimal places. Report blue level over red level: 1.07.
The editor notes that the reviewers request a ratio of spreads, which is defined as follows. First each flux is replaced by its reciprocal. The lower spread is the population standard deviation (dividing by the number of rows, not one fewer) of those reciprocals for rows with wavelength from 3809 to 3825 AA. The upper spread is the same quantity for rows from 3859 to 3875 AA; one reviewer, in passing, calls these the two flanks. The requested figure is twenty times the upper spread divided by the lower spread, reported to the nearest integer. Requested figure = 28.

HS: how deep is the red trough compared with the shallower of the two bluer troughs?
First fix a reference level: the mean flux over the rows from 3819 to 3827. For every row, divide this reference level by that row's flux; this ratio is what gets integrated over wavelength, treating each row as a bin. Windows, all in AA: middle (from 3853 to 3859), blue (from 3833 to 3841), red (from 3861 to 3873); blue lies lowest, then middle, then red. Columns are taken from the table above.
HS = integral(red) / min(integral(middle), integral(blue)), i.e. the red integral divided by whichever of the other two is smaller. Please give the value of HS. 1.9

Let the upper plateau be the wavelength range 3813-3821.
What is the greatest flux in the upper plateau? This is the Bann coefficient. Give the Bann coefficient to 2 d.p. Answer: 23.37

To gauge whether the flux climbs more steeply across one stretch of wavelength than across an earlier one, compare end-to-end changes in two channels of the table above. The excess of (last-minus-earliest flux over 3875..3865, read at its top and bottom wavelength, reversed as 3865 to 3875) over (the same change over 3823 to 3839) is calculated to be 2.2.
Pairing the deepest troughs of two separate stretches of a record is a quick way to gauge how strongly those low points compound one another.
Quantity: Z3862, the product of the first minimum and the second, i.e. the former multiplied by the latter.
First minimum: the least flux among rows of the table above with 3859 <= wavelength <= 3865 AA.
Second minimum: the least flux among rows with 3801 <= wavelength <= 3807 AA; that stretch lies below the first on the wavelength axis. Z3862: 419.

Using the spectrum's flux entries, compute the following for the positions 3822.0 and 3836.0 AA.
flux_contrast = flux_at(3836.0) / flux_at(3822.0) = 1.11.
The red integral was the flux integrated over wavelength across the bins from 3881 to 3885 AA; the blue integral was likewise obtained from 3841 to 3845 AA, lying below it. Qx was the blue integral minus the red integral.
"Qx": -2.0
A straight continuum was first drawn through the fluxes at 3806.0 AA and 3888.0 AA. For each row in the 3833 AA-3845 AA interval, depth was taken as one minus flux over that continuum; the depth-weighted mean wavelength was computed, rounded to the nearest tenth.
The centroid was 3838.1 AA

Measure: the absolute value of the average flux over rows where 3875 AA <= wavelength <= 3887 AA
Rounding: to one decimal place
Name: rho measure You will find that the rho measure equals 23.3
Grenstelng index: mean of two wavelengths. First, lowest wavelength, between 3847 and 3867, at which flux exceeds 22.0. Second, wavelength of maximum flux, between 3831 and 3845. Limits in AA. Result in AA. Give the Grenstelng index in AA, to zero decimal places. 3846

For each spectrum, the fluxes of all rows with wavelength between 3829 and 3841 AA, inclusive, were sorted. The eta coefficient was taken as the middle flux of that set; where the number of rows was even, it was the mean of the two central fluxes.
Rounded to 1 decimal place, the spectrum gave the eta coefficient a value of 23.0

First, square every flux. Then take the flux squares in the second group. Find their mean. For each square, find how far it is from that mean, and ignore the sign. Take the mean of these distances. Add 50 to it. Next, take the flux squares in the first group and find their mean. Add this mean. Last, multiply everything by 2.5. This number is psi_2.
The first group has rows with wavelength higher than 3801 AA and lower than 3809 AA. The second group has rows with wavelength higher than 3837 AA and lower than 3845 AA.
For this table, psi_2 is 1484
